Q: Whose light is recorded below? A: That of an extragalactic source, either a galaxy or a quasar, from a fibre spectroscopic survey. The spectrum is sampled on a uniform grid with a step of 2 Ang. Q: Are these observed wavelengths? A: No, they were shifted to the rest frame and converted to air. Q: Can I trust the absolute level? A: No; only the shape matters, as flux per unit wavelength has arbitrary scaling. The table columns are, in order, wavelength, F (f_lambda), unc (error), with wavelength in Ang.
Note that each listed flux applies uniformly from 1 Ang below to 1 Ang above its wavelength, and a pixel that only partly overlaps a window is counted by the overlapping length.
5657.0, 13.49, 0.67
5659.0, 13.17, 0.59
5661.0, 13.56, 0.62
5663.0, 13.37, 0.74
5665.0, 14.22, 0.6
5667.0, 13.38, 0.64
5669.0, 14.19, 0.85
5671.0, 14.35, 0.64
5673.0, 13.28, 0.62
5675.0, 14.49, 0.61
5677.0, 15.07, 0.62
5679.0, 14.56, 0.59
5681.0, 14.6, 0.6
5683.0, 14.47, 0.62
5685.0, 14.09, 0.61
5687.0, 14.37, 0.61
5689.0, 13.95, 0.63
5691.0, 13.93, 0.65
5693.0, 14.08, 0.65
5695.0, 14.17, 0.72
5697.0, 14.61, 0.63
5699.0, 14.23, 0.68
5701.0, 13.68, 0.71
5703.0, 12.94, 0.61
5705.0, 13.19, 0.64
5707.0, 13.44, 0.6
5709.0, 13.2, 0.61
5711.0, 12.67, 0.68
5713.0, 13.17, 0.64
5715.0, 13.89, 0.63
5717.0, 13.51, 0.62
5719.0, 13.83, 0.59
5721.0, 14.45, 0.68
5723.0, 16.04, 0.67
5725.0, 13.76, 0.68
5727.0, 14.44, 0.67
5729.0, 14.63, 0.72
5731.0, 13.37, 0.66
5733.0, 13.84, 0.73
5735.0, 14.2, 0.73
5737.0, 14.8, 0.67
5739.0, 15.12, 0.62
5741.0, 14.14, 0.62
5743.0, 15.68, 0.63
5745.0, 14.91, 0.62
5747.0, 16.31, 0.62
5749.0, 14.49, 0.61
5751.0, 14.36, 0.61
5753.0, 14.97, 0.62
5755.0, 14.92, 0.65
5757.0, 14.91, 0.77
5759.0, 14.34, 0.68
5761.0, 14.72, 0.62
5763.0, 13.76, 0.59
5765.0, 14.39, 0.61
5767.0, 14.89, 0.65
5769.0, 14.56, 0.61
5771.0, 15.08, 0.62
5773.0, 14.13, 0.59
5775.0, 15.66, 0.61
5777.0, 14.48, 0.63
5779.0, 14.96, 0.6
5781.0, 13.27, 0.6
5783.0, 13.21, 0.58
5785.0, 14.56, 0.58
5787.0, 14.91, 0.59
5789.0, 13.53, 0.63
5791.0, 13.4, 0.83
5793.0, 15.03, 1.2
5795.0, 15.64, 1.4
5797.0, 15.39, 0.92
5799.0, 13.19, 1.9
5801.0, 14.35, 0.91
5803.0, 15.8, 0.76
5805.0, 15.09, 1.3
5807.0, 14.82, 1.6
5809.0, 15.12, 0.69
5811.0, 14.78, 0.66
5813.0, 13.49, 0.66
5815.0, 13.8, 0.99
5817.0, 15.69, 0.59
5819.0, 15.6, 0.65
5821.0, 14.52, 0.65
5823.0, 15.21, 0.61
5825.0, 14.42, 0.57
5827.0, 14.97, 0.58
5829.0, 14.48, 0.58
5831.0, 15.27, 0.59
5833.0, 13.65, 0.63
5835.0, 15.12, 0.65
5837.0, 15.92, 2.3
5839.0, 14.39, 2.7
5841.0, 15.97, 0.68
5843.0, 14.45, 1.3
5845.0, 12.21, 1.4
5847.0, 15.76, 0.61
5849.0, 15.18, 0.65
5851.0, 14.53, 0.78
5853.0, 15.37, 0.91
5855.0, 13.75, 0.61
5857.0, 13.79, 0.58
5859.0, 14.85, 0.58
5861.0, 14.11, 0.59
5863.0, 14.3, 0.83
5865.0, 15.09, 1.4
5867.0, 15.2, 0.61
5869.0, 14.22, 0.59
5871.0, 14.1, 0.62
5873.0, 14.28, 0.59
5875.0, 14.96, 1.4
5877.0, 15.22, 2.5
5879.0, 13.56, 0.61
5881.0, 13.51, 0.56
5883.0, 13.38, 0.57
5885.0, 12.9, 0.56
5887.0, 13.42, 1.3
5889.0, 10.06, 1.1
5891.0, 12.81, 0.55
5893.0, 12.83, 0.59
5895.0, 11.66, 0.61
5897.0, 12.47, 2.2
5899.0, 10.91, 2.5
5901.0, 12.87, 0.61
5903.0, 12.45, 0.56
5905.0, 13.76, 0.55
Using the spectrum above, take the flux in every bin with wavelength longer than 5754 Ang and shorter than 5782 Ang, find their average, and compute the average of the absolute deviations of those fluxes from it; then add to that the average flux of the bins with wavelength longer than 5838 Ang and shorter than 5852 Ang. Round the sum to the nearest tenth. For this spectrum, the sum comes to 15.1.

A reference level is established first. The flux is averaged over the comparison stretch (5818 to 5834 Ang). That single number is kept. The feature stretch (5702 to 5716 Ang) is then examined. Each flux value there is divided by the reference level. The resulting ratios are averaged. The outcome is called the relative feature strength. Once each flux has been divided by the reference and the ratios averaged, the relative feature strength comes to 0.895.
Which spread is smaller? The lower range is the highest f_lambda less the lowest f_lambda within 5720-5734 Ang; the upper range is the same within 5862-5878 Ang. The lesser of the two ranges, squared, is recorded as 1.3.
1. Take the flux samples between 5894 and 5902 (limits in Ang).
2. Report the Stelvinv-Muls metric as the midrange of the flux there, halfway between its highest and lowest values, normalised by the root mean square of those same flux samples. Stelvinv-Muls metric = 0.99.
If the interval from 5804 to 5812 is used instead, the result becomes 1.00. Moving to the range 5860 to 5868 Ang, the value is 1.00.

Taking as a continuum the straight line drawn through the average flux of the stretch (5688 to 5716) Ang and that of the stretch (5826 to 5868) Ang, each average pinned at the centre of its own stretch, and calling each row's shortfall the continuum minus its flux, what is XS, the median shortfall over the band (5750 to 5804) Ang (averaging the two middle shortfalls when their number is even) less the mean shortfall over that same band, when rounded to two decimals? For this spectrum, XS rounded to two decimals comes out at -0.08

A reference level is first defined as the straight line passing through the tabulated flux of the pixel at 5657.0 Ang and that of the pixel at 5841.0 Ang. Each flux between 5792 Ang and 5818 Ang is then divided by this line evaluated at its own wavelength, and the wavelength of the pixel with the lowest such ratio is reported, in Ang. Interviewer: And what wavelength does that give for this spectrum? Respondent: 5799.0 Ang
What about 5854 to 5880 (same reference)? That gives 5879.0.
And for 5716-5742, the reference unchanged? 5731.0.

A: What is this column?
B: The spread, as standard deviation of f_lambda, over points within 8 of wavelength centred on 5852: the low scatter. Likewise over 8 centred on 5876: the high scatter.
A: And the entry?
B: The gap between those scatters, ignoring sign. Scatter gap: 0.01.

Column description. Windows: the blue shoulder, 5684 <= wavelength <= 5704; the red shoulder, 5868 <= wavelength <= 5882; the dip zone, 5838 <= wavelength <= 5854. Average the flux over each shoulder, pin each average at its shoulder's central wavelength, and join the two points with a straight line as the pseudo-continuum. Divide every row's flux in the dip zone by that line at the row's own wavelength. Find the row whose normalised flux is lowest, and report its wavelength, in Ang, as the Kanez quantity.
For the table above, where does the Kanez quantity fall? 5845.0 Ang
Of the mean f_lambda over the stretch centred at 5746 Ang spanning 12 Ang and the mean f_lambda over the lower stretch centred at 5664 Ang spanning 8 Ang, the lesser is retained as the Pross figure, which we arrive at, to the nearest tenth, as 13.6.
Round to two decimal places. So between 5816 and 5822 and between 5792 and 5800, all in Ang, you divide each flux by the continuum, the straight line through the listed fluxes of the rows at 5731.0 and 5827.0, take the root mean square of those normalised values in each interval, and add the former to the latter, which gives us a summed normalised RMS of 2.06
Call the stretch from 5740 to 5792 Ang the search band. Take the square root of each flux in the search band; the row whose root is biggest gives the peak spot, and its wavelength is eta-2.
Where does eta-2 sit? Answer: 5747.0 Ang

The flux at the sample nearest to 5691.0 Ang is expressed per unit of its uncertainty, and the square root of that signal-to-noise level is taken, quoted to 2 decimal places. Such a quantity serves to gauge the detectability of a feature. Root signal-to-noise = 4.63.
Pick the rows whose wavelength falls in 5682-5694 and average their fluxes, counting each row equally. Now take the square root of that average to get 3.76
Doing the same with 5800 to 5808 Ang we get 3.87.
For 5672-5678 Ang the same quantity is 3.78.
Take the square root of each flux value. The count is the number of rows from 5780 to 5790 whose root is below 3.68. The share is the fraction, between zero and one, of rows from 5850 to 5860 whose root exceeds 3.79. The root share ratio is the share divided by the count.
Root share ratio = 0.2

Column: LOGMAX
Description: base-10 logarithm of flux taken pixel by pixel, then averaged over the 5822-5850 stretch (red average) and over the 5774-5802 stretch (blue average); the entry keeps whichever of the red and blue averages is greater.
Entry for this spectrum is 1.17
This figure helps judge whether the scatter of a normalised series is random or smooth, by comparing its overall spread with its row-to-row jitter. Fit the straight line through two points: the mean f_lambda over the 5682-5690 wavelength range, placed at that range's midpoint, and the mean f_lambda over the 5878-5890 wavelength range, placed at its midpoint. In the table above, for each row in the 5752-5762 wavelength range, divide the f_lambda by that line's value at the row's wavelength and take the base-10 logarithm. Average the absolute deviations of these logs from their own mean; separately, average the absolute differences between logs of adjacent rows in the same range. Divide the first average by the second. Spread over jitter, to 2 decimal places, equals 0.70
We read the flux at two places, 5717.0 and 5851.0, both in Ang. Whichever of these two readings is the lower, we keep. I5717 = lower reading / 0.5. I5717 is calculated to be 27.0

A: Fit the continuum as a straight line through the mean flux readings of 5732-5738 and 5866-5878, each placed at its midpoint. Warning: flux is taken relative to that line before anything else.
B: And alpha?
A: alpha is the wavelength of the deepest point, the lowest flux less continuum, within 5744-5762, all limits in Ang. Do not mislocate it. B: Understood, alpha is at 5759.0 Ang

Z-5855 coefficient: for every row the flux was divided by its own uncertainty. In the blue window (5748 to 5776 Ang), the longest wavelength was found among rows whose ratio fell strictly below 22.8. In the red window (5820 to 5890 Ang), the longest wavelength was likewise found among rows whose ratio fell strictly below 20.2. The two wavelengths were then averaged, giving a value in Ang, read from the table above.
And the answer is 5824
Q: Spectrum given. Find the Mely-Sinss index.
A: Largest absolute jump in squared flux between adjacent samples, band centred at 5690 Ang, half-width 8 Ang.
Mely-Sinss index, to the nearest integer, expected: 13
